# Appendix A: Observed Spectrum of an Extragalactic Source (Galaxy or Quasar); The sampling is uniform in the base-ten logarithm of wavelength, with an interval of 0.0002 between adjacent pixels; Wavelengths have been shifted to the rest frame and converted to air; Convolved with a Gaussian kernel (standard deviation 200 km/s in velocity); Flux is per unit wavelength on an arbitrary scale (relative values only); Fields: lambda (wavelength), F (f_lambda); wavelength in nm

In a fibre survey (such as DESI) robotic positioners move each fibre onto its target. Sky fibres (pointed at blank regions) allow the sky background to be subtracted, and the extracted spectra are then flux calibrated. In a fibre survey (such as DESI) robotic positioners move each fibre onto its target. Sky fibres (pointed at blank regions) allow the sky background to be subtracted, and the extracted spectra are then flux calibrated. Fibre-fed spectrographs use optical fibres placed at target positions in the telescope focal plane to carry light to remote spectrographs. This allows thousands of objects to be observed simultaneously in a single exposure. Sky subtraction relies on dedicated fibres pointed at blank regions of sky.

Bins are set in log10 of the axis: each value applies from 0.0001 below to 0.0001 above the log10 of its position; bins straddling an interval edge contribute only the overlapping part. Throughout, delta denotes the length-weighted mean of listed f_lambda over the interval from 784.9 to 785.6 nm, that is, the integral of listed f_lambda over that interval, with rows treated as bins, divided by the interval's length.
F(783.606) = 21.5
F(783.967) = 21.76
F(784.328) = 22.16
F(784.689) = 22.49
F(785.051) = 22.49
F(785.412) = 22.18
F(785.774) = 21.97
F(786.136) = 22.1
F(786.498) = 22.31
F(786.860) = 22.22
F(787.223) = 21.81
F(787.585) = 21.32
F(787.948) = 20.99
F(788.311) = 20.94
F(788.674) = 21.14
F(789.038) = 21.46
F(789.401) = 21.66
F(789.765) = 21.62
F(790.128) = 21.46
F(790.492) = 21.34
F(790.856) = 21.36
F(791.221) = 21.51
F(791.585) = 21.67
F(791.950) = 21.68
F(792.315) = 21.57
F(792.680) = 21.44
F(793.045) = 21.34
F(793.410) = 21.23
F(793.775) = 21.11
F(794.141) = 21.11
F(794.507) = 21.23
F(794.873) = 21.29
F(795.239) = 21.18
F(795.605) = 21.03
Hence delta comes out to 22.3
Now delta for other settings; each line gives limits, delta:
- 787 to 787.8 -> 21.6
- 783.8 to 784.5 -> 22.0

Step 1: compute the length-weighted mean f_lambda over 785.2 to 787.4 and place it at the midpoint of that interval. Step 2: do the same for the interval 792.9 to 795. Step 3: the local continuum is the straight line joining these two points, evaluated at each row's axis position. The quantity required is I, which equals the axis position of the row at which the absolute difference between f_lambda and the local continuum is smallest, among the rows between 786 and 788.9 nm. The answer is 786.136 nm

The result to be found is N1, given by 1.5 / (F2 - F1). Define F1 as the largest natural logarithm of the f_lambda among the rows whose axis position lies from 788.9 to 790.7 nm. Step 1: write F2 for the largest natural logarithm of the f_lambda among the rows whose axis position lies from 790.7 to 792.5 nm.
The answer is 1625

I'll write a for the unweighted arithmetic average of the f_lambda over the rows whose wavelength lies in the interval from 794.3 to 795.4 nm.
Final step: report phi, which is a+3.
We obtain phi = 24.2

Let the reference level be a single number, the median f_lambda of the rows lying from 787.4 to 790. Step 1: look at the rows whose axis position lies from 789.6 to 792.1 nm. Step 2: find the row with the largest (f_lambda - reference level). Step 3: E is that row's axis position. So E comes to 791.950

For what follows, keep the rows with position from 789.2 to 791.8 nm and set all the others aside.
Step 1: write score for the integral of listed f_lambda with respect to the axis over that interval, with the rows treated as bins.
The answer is 56.0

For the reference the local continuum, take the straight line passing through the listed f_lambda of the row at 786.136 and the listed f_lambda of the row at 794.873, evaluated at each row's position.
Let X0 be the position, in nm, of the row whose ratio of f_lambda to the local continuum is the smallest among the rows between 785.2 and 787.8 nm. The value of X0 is 787.585 nm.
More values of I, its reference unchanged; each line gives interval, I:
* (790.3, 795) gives 793.045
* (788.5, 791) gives 789.765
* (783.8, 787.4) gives 786.136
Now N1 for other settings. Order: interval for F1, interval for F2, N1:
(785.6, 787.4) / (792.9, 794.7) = -34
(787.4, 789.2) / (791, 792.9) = 147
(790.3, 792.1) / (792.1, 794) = -295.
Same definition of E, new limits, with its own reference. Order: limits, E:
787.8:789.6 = 789.401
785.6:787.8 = 786.498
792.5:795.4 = 792.680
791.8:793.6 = 791.950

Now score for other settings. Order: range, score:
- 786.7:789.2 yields 53.5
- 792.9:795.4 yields 53.0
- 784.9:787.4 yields 55.4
